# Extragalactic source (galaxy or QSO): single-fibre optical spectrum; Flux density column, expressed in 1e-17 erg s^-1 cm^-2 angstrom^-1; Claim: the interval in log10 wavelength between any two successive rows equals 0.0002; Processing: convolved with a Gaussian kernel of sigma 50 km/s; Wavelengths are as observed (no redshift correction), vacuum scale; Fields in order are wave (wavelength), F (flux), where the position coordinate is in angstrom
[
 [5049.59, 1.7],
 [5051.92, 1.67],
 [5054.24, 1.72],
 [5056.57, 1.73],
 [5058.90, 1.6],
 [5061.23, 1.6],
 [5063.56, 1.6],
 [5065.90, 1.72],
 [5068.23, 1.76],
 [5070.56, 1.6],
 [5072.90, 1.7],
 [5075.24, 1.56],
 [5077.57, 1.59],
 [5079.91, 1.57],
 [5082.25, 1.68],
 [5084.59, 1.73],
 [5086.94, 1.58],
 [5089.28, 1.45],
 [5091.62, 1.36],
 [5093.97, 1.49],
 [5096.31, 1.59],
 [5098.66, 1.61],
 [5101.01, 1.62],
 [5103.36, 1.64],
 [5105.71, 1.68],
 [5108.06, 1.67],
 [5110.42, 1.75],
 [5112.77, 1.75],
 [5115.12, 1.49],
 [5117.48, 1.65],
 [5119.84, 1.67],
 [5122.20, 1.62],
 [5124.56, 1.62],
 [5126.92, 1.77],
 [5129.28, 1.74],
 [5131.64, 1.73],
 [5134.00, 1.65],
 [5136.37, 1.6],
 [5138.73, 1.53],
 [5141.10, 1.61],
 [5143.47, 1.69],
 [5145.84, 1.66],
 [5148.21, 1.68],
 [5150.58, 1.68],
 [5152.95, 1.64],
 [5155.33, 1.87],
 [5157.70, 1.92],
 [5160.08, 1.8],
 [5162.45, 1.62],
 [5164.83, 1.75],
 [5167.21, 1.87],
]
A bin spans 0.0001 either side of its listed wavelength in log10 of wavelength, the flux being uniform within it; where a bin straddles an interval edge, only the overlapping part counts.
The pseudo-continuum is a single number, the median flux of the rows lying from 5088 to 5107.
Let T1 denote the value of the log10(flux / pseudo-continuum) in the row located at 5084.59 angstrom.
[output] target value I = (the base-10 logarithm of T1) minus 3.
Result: -4.5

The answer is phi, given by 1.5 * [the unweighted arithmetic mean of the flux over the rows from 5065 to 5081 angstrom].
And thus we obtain 2.46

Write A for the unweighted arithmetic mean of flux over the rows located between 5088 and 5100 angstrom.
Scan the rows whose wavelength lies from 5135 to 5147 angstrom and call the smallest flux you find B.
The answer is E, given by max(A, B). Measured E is 1.53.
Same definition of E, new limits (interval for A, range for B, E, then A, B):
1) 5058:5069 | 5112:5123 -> 1.66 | 1.66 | 1.49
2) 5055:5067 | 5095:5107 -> 1.65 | 1.65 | 1.59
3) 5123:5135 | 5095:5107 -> 1.70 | 1.70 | 1.59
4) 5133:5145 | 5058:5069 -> 1.62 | 1.62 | 1.6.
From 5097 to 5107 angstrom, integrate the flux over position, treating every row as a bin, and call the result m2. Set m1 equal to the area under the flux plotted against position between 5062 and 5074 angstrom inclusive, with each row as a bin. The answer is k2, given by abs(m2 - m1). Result 4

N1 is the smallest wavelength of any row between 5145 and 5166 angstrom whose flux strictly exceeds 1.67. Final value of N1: 5148.21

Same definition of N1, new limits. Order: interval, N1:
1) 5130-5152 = 5131.64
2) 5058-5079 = 5065.90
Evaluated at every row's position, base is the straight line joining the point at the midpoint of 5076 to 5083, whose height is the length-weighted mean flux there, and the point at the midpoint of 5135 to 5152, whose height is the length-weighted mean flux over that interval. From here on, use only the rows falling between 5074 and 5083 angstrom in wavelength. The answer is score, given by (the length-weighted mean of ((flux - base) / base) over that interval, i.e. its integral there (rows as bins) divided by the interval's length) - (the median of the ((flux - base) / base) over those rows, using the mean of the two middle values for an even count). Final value 0.011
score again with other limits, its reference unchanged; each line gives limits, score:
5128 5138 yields -0.010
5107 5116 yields -0.025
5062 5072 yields 0.004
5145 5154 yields -0.003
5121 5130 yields 0.003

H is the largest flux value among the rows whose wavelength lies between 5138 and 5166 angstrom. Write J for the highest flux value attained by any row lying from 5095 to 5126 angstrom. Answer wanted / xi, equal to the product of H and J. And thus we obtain 3.36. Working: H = 1.92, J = 1.75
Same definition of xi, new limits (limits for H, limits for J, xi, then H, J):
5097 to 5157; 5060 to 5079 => 3.29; 1.87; 1.76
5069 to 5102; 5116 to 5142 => 3.06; 1.73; 1.77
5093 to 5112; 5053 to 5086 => 3.08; 1.75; 1.76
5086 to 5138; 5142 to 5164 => 3.40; 1.77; 1.92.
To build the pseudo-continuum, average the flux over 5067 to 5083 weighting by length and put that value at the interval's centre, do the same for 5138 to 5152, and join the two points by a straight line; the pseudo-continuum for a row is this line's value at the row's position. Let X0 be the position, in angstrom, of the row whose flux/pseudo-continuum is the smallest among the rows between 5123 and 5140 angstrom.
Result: 5138.73 angstrom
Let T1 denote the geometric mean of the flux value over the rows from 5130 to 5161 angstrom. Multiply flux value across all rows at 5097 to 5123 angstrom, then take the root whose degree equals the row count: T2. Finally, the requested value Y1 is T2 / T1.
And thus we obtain 0.97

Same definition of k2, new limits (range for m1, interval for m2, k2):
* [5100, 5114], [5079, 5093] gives 2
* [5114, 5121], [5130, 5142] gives 8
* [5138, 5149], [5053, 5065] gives 2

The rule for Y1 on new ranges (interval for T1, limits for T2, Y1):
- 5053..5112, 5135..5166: 1.04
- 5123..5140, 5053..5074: 1.00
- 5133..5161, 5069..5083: 0.96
